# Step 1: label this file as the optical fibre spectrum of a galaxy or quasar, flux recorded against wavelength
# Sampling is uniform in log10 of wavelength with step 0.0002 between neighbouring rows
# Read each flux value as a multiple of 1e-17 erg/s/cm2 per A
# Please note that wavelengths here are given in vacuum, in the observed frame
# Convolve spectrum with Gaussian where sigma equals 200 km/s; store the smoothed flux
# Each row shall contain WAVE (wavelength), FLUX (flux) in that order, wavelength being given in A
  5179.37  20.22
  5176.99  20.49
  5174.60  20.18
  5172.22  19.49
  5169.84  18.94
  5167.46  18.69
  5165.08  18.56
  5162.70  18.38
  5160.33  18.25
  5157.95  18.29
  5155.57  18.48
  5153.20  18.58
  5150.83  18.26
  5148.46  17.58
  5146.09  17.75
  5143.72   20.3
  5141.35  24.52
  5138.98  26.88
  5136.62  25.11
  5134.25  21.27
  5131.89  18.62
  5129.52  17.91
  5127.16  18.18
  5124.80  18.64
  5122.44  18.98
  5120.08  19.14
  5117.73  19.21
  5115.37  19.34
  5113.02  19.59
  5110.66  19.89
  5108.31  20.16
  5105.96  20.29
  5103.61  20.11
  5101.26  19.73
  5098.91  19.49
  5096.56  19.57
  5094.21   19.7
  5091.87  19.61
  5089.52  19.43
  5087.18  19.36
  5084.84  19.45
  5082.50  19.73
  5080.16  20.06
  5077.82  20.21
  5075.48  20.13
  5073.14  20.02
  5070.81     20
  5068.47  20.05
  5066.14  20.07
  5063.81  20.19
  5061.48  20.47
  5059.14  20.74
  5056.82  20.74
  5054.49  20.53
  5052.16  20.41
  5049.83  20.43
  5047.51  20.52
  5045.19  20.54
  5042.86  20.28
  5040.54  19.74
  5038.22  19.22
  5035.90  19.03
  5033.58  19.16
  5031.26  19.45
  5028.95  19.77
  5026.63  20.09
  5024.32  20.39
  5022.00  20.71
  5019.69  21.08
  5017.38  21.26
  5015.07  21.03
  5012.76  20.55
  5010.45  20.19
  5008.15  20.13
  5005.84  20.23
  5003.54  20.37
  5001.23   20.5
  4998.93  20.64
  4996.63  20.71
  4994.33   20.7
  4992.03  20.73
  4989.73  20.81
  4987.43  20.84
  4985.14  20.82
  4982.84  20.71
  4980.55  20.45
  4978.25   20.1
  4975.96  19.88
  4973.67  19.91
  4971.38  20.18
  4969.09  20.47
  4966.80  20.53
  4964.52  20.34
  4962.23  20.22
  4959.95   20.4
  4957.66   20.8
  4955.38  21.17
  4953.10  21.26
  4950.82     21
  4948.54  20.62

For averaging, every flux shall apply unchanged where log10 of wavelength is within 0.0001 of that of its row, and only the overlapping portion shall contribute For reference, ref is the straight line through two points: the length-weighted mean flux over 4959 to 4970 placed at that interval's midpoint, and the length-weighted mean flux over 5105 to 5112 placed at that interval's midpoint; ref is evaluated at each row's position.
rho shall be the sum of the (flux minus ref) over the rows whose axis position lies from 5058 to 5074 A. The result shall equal 0.3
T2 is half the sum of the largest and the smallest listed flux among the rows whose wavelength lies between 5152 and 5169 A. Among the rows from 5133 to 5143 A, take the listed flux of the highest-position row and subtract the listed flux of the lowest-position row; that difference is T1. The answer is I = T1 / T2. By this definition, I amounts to 0.18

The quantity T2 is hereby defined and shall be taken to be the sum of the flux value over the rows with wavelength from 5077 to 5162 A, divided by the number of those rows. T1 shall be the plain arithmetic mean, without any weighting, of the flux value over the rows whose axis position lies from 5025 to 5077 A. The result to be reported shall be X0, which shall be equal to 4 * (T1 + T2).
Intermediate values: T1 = 20.1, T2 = 19.8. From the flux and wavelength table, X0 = 159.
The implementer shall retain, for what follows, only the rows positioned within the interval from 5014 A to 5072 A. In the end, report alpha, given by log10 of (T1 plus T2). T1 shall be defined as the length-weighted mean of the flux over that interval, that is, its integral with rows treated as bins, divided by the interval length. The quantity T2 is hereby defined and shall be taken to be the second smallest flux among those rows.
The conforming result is 1.60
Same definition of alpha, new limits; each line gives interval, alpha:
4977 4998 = 1.61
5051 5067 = 1.61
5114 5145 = 1.59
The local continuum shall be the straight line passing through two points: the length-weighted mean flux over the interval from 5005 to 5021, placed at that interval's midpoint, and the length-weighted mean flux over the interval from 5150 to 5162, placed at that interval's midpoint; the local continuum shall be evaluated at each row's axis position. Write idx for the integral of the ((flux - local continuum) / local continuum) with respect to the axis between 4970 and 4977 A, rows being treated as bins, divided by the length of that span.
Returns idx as -0.060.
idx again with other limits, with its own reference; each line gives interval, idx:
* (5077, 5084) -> 0.020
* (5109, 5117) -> 0.029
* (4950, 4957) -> -0.022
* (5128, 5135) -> 0.017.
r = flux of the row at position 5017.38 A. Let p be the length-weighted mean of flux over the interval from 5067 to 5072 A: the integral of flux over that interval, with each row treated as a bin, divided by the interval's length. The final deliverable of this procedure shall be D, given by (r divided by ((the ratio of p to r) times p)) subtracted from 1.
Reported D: -0.13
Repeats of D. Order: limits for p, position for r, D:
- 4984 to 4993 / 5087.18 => 0.13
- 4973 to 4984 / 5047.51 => -0.03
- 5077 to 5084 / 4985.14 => -0.09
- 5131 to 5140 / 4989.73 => 0.19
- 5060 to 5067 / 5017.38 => -0.10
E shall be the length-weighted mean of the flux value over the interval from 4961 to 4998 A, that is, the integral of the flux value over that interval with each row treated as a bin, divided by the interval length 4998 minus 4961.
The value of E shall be 20.5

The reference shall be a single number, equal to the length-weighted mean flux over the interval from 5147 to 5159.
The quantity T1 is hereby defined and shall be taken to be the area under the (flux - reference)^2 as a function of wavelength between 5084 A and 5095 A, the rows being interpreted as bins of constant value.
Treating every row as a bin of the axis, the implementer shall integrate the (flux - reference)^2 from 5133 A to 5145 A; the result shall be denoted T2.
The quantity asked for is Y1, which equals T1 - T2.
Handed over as -397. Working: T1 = 18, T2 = 415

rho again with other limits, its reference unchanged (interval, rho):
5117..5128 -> -6.2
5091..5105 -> -2.5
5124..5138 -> -0.5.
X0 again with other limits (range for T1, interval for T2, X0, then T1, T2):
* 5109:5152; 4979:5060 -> 162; 20.1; 20.4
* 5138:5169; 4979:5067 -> 160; 19.6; 20.4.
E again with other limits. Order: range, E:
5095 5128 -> 19.5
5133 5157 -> 20.8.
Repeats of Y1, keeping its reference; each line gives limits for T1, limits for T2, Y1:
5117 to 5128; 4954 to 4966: -63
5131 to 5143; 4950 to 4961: 326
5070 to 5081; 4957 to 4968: -16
